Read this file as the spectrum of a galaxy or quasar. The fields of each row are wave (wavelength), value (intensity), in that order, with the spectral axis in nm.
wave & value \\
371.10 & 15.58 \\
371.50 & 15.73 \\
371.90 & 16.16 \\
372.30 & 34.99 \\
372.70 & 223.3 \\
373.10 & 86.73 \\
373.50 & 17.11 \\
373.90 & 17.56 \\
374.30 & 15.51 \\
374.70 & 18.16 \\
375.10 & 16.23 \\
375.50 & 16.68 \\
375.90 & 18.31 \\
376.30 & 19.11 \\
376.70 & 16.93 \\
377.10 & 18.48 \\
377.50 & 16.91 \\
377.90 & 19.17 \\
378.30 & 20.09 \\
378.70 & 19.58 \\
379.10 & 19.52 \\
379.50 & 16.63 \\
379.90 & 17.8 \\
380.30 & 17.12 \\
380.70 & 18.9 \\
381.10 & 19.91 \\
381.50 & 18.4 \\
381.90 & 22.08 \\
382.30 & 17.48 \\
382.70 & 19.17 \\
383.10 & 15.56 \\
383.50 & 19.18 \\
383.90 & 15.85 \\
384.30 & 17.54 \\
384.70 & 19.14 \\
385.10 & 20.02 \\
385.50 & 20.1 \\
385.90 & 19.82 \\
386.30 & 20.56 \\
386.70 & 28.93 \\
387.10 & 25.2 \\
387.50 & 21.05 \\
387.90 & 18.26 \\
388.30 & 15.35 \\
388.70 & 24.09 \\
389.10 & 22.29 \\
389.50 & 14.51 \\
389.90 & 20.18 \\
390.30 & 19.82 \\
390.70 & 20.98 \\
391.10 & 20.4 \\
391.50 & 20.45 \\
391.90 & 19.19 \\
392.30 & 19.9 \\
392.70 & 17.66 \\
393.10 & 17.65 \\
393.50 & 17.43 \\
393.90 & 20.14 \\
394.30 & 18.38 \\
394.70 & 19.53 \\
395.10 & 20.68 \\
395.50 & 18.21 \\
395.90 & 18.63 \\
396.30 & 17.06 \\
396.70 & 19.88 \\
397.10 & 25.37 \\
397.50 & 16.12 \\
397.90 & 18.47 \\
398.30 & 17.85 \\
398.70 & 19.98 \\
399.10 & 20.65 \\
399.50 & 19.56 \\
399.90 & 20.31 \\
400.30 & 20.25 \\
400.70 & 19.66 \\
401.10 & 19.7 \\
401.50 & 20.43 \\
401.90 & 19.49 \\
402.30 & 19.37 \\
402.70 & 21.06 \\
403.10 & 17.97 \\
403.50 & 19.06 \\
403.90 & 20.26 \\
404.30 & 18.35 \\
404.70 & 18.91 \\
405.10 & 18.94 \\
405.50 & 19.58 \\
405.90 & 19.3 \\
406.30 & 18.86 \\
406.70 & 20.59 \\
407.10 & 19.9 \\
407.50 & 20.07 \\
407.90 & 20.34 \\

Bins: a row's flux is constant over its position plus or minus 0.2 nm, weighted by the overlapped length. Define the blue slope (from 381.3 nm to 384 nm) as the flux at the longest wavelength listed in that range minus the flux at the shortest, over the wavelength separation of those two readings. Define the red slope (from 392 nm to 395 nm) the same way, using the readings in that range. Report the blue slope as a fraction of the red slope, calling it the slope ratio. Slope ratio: 6.9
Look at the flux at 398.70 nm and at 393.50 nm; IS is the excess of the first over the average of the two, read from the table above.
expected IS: 1.3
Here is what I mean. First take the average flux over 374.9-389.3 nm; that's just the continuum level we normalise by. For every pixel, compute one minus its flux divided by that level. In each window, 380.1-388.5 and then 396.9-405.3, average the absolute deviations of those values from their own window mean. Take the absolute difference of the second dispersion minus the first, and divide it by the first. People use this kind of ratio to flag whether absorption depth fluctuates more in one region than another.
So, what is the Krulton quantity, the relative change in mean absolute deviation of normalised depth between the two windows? 0.48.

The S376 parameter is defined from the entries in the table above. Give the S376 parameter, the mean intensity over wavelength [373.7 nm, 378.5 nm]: 17.8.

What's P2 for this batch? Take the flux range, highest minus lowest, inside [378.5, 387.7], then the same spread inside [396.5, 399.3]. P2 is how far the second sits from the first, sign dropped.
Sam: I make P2 4.1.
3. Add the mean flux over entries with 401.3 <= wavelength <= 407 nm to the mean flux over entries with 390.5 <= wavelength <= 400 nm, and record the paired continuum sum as 38.8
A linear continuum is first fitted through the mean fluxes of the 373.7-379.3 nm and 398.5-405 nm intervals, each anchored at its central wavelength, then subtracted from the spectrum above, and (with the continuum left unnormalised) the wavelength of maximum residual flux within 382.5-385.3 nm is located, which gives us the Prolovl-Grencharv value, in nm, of 385.10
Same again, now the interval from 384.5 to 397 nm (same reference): 386.70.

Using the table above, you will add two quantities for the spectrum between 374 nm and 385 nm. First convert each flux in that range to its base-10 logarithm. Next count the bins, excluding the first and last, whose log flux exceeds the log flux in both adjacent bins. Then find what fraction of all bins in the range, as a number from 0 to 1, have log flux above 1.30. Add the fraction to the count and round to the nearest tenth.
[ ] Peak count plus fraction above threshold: 9.1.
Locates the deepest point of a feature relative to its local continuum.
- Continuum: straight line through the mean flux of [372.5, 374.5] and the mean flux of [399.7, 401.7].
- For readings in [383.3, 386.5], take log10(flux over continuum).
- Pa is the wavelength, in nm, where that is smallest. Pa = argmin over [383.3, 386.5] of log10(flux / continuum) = 383.90 nm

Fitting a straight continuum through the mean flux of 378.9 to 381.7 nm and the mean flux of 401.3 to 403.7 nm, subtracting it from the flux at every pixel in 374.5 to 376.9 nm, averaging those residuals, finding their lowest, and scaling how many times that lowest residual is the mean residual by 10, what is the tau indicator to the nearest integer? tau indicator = 36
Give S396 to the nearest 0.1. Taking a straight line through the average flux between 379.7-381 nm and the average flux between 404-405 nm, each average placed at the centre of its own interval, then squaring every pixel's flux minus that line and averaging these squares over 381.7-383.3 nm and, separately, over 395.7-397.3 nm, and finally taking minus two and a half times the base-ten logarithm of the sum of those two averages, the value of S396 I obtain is -3.2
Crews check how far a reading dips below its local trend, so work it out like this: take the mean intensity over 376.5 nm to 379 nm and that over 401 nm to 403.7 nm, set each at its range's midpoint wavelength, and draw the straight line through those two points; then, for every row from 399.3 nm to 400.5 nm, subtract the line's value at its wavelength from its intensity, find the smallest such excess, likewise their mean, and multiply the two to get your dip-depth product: 0.1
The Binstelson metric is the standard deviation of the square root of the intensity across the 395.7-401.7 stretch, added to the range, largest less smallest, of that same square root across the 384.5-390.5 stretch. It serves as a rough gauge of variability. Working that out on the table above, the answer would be 1.8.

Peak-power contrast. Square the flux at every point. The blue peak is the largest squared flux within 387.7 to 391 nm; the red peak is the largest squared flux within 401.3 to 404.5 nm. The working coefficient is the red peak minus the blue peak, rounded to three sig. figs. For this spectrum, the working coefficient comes -137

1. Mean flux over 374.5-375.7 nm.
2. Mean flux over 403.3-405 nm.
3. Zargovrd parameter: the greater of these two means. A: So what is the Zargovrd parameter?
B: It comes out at 19.1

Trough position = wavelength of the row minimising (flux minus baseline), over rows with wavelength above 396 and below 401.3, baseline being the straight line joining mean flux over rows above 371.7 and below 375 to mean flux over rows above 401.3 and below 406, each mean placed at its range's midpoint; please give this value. 396.30 nm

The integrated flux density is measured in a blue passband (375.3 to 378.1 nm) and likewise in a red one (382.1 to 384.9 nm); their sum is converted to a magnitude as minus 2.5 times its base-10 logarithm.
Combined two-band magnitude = -5.00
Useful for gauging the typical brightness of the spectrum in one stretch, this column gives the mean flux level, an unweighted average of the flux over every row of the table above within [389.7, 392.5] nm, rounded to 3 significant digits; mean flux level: 20.1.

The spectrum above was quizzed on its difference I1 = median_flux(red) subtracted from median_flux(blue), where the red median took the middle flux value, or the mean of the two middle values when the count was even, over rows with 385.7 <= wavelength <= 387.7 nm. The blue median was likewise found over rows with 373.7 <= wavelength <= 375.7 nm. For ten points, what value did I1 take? -4.4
